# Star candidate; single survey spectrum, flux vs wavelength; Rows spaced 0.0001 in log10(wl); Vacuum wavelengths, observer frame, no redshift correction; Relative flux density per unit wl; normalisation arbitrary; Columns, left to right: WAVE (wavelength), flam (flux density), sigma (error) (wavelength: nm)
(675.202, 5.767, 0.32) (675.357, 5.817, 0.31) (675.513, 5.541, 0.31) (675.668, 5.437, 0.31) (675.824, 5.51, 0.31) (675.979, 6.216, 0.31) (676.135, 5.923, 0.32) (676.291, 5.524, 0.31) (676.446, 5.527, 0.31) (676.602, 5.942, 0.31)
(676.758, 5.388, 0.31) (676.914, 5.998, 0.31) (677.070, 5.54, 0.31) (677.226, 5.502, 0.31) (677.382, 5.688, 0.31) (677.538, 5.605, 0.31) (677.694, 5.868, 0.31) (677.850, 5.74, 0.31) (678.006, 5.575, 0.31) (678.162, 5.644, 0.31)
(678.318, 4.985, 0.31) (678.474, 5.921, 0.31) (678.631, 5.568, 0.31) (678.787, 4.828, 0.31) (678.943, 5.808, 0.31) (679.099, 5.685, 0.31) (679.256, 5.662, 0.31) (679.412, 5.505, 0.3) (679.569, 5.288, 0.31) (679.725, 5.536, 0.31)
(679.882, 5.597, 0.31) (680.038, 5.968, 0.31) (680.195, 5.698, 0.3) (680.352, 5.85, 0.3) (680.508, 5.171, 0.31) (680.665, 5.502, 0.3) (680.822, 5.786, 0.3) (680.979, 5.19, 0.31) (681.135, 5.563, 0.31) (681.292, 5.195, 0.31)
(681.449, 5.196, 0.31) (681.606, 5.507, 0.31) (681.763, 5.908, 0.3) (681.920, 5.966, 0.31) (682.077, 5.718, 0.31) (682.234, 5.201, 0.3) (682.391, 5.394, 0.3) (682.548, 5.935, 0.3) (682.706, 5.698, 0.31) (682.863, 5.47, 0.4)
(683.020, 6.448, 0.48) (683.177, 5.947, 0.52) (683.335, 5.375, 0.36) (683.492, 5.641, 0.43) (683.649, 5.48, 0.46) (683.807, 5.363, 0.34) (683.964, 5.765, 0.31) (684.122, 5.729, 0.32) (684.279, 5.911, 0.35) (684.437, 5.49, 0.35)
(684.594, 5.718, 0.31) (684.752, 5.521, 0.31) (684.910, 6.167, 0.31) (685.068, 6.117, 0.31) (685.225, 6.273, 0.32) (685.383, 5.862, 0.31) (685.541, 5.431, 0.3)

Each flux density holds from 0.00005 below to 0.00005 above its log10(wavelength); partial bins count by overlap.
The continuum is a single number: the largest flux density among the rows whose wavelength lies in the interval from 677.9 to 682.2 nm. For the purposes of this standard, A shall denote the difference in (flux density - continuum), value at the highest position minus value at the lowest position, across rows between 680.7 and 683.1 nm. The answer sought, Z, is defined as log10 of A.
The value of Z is -0.18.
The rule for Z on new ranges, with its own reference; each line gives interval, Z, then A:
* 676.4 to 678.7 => -1.39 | 0.04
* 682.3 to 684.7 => -0.49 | 0.32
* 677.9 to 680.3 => -0.91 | 0.12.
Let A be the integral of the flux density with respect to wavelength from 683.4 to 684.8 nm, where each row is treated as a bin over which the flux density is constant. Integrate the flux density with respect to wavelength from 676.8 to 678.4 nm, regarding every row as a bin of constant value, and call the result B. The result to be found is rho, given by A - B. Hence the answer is -1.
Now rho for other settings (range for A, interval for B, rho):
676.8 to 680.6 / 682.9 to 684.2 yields 14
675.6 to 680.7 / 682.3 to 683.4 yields 22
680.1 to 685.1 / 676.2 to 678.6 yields 15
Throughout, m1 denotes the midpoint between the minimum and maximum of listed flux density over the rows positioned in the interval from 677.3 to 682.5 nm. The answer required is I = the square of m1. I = 29.1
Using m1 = 5.40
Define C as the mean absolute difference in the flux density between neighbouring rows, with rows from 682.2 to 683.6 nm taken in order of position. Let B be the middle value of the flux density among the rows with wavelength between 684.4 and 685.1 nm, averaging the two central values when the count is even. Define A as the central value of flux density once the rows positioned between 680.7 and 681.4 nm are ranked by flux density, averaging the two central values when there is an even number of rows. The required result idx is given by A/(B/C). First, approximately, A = 5.38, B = 5.72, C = 0.44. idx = 0.41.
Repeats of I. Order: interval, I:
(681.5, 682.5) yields 31.2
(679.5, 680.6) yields 31.0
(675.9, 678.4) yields 31.4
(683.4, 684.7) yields 31.8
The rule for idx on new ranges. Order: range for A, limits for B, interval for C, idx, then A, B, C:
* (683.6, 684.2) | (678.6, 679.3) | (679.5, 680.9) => 0.30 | 5.60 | 5.66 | 0.30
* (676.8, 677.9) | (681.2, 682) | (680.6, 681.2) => 0.43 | 5.69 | 5.51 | 0.42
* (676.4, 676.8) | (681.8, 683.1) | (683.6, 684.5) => 0.22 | 5.53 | 5.71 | 0.23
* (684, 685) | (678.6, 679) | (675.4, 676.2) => 0.30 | 5.72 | 5.57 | 0.29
